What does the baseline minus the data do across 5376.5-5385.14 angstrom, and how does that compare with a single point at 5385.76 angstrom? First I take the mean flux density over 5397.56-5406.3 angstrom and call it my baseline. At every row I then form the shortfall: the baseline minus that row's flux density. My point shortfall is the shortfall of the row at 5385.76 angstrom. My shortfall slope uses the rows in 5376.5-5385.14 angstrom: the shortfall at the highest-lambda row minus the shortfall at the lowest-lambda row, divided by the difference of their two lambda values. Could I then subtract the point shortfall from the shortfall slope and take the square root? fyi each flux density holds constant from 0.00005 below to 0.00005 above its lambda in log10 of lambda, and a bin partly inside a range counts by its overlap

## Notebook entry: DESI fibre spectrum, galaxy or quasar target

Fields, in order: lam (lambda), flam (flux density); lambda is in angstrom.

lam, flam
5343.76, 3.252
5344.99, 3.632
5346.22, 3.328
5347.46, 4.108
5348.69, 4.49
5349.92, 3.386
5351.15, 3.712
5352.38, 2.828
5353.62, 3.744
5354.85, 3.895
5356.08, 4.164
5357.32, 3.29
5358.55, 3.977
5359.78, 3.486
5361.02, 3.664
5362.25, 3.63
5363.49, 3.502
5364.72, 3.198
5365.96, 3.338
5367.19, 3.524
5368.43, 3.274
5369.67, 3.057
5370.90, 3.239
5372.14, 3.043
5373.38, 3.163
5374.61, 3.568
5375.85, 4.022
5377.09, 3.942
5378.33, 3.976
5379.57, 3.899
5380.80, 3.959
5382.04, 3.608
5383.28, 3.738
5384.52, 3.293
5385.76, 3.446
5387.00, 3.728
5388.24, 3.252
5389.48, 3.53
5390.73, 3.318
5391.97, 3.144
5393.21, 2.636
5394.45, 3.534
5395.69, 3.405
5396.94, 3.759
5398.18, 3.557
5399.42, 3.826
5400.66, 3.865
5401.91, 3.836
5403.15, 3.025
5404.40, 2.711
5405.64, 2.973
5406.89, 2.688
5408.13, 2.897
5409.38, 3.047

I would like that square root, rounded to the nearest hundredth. 0.37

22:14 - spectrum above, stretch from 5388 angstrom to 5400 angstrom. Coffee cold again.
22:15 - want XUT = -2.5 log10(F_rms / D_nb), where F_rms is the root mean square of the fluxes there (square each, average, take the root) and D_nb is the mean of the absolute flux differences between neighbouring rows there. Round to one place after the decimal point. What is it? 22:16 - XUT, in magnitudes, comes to -2.5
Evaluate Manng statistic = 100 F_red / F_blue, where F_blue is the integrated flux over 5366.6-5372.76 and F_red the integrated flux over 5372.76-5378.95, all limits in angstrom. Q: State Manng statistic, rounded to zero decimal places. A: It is 116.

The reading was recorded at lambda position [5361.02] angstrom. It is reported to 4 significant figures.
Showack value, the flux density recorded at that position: 3.664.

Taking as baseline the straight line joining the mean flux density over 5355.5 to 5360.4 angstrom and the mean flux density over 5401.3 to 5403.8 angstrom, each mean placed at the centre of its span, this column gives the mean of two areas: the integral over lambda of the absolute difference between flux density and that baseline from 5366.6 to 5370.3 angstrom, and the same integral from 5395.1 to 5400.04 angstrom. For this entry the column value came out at 1.21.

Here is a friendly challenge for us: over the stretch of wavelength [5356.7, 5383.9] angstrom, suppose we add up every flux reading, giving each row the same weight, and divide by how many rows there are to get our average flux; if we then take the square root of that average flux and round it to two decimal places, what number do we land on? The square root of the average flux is 1.88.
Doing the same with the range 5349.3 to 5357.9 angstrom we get 1.89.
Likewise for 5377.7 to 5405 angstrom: 1.87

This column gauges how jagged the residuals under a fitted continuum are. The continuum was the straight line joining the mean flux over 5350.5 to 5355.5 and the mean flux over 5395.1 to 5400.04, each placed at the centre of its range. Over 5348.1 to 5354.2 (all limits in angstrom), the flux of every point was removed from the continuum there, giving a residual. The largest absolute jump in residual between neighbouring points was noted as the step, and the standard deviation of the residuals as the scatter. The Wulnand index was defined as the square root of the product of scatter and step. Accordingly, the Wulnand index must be 0.8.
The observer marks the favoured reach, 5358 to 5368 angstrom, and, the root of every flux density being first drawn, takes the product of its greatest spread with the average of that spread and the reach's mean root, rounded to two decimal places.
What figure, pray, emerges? 0.21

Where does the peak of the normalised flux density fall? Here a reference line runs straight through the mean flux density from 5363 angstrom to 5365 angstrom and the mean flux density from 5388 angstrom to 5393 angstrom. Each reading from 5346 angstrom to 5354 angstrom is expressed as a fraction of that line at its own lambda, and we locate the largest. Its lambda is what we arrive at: 5348.69 angstrom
